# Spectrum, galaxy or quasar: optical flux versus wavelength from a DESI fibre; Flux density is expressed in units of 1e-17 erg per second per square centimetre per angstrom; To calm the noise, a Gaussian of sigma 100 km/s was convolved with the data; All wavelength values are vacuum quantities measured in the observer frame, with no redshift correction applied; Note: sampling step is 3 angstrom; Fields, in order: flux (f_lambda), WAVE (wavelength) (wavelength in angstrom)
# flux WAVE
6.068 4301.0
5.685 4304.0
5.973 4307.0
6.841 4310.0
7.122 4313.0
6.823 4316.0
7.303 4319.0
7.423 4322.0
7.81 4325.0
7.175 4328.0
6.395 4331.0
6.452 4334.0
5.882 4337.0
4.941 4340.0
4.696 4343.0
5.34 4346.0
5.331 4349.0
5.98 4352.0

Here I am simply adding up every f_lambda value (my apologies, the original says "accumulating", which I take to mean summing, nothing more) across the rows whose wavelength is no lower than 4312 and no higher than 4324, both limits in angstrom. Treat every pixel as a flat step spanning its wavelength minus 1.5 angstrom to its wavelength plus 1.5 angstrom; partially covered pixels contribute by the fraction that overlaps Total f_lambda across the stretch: 29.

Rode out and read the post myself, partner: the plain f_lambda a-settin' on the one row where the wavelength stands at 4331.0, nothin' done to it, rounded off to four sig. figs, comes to 6.395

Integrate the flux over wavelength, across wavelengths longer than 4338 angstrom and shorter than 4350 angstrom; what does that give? 61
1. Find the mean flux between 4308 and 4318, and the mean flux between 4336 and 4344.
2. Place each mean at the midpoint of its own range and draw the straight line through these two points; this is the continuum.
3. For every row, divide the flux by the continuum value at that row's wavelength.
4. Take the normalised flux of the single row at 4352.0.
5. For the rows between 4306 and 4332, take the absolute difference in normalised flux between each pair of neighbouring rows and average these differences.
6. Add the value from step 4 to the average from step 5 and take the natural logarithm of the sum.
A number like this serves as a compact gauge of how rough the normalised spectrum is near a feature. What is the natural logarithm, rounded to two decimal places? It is 0.37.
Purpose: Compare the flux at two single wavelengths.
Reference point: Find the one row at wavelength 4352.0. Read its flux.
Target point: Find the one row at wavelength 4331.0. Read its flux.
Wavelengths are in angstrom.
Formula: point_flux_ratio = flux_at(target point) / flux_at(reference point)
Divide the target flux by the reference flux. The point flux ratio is 1.07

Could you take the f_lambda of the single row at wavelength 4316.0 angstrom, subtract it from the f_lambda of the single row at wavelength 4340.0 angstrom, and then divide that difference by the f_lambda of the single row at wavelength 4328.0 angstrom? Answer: -0.26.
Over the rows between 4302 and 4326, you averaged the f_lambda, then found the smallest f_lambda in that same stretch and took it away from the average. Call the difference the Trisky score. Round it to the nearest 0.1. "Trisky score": 1.2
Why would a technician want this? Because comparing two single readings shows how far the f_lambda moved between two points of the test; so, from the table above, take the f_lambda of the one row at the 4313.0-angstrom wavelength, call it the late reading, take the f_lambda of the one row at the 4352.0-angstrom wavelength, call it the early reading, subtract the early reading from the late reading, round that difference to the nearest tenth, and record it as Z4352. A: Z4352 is 1.1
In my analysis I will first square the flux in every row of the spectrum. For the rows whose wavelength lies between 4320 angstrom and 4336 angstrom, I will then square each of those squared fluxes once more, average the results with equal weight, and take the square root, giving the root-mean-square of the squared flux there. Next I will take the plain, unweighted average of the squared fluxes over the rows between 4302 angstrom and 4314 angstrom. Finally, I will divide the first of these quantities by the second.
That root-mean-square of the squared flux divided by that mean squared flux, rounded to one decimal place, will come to 1.2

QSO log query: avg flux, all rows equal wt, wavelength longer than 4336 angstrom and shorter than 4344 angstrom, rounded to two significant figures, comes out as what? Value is 5.2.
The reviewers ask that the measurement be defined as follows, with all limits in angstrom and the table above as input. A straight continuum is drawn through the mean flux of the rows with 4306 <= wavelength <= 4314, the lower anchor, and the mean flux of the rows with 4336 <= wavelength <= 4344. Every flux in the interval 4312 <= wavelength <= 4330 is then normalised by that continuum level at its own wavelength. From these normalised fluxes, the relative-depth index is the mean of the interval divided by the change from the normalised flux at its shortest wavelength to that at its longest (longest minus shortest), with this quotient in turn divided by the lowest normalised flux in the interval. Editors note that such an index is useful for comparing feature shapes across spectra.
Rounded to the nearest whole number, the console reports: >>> 7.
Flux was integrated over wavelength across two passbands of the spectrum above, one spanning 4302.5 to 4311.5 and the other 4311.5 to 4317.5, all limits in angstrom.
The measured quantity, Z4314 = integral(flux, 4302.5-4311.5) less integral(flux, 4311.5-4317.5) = 14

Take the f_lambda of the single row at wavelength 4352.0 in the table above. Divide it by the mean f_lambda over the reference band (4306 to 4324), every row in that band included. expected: 0.86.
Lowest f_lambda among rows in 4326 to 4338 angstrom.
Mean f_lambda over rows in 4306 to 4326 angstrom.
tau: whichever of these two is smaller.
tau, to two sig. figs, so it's 5.9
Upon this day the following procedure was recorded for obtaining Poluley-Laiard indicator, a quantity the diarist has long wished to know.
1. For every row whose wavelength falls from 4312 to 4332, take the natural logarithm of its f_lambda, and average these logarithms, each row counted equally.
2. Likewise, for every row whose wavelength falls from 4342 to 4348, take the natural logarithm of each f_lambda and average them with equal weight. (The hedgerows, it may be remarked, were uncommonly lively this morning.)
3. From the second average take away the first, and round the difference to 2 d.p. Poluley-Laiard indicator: -0.35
